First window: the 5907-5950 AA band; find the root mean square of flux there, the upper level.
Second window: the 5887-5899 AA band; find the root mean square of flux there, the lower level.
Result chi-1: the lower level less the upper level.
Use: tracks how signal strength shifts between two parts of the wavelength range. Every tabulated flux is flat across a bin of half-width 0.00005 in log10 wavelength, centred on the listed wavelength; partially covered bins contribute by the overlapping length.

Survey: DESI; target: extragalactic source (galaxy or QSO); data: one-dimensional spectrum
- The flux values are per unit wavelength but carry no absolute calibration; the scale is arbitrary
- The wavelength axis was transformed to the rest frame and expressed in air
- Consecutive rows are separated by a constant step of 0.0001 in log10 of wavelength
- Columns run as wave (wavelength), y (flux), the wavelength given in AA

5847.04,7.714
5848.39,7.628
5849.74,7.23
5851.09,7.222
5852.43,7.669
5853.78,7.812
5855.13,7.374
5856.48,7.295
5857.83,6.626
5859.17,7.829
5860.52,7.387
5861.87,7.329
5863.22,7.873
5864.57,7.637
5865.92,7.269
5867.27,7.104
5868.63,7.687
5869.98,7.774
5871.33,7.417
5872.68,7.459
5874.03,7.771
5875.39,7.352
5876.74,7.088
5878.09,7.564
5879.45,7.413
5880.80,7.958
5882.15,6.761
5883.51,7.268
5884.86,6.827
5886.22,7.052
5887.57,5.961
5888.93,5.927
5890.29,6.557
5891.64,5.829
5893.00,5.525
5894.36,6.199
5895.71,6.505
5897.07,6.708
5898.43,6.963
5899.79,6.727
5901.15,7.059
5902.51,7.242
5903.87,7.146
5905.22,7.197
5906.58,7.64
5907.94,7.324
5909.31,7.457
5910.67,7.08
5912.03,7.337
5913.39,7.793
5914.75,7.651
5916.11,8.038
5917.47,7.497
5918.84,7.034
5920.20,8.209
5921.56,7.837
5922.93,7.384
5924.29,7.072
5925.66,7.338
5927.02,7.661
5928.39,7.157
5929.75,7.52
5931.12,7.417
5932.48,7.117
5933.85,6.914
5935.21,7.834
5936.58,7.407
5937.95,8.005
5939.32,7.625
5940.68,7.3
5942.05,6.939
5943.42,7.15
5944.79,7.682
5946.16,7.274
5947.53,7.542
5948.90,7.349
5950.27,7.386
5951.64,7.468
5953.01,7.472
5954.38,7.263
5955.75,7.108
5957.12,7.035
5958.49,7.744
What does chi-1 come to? -1.2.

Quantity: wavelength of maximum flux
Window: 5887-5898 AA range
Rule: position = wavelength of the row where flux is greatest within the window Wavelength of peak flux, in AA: 5897.07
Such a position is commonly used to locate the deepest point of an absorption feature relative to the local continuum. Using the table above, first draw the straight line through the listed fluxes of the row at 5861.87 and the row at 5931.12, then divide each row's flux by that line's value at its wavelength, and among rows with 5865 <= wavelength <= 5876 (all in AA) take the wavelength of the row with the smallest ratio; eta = 5867.27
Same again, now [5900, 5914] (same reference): 5901.15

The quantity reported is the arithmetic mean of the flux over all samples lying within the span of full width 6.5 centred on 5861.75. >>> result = 7.61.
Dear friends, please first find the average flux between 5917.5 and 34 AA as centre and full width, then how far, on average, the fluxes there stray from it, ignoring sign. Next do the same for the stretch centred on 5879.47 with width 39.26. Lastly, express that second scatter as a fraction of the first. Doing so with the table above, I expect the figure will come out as 2.0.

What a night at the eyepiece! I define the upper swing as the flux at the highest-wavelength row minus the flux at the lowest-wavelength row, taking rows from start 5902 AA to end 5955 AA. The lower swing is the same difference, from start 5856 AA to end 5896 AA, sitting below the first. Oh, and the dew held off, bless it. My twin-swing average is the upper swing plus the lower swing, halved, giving -0.4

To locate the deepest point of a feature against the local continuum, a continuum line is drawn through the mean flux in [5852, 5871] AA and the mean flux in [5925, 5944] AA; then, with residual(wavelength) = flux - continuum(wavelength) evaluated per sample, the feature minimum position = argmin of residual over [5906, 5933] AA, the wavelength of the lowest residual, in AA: 5918.84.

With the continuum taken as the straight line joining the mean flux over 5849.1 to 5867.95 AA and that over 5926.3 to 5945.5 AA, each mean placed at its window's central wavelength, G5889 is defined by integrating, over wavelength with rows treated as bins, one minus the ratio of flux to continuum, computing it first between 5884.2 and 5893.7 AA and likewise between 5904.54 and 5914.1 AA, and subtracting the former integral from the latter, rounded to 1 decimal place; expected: -1.5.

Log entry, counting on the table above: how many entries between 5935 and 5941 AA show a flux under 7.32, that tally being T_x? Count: 1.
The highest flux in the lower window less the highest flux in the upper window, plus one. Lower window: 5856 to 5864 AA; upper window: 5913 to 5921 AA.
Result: 0.66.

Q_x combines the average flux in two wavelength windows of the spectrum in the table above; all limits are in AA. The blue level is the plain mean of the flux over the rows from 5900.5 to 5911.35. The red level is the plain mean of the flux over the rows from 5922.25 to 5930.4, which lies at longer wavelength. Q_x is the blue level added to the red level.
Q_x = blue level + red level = 14.6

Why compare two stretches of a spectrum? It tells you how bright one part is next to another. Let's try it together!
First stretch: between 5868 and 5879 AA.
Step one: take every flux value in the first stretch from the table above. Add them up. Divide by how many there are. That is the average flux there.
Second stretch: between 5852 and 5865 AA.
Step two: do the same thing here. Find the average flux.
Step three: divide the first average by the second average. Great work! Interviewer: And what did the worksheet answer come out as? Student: 1.00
